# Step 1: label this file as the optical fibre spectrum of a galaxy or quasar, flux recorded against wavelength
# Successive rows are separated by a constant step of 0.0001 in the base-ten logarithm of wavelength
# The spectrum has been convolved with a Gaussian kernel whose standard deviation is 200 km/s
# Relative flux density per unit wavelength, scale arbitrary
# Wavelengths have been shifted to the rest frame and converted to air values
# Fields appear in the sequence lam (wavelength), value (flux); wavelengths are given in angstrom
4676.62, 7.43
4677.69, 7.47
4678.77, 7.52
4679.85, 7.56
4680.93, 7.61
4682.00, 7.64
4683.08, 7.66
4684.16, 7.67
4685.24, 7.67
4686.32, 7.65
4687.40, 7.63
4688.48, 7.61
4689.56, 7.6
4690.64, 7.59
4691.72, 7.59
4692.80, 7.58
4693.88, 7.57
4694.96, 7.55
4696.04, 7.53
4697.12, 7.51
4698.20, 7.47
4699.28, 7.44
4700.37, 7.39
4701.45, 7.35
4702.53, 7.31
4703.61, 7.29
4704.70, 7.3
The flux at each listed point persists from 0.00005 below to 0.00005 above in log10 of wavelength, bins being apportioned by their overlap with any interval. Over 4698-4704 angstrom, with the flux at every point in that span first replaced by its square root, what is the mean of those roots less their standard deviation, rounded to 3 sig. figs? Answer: 2.70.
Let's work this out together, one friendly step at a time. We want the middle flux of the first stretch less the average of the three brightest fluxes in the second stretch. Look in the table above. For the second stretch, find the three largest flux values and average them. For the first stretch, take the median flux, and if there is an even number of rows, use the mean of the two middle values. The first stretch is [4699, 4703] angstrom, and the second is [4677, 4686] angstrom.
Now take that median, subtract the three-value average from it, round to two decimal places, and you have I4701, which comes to -0.30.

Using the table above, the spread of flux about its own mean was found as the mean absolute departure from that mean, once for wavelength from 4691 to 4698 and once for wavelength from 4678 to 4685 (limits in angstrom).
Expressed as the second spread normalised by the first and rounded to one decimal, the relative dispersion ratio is 1.9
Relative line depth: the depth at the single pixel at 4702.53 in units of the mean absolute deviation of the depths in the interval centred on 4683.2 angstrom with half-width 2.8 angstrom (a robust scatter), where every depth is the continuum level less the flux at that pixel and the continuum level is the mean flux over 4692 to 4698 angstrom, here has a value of 12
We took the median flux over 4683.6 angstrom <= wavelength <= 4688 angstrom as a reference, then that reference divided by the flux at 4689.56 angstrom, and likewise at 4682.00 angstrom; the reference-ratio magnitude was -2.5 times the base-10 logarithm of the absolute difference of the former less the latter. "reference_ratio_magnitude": 5.7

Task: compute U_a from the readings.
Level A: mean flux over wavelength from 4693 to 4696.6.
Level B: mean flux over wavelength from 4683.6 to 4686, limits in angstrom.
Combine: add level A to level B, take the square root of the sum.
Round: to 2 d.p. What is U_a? 3.90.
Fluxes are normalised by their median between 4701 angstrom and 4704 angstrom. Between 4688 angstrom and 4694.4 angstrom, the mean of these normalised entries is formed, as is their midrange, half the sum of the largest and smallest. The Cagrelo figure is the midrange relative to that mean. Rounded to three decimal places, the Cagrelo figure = 1.000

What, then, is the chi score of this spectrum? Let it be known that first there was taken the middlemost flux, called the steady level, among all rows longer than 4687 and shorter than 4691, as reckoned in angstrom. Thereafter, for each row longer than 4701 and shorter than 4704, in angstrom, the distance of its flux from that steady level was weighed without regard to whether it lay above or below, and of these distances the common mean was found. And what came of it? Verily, 0.29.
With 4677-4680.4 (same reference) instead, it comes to 0.09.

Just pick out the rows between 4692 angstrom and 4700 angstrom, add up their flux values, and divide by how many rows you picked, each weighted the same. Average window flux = 7.521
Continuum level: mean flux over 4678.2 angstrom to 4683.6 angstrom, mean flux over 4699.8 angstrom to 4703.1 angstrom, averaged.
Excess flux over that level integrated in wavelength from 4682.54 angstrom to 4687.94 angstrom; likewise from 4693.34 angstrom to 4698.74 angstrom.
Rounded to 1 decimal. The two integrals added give 1.3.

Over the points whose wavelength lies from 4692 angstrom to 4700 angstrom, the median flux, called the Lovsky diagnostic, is 7.53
